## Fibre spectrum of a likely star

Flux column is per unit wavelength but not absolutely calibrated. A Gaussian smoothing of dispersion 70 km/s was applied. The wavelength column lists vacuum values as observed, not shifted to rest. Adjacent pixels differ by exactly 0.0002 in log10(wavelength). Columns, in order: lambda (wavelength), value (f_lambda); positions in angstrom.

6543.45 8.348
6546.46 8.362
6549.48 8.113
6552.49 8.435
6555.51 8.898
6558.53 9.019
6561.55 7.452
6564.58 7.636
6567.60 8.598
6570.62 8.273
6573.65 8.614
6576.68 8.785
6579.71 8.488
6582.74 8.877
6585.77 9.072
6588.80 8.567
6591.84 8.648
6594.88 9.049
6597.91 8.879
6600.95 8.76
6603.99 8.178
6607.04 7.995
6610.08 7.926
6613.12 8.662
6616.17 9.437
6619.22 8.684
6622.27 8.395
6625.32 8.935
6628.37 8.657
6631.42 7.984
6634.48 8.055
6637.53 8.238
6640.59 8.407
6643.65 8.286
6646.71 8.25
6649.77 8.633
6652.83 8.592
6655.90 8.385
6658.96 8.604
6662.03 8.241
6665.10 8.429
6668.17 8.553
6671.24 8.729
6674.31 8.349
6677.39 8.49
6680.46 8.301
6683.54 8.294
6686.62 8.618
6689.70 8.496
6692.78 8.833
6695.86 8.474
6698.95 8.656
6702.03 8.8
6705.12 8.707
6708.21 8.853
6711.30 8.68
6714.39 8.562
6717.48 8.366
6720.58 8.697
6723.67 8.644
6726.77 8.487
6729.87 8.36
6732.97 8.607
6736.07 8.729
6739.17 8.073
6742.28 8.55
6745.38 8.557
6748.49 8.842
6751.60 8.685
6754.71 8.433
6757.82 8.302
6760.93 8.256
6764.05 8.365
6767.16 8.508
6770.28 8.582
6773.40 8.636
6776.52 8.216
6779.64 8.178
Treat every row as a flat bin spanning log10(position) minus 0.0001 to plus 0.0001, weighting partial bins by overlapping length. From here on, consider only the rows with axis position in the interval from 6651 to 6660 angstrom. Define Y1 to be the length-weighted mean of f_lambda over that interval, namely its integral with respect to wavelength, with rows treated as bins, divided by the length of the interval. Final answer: 8.53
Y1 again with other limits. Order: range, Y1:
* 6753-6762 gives 8.34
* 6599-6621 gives 8.52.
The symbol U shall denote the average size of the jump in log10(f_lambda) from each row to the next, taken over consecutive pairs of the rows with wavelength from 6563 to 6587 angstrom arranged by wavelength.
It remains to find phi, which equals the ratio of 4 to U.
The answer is 203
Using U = 0.0197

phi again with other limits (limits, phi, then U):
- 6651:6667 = 318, 0.0126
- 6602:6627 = 167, 0.0239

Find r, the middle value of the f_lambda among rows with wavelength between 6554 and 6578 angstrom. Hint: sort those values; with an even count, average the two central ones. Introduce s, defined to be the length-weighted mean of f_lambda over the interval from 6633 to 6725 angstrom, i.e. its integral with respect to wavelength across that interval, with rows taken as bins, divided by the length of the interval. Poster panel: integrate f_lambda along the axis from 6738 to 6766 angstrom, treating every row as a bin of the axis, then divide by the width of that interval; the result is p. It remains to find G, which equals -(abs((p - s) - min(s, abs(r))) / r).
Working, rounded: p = 8.46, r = 8.61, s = 8.51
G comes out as -0.995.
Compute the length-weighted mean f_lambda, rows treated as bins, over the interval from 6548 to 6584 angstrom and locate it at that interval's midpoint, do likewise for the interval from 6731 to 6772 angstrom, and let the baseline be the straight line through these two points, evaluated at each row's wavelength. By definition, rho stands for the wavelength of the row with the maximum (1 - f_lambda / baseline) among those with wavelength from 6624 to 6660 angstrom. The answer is 6631.42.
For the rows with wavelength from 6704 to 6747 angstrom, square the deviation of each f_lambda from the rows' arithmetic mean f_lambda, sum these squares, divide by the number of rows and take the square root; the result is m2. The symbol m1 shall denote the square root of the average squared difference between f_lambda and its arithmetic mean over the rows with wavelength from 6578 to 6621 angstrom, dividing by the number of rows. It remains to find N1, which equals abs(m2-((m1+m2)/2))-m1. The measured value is -0.296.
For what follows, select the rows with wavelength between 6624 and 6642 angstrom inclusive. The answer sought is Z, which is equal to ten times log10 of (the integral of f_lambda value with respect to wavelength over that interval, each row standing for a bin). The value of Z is 21.8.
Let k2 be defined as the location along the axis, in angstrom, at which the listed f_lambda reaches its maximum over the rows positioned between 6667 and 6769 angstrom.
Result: 6708.21 angstrom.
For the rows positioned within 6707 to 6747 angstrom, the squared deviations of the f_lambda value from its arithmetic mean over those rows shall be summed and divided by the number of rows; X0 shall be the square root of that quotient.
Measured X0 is 0.19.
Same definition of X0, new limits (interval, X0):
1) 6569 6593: 0.23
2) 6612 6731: 0.26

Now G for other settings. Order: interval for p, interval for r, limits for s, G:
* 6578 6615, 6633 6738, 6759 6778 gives -0.968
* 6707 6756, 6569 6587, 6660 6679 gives -0.962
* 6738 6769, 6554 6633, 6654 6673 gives -0.985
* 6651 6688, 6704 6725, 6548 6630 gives -0.996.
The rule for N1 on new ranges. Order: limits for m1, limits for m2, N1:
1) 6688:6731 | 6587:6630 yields -0.037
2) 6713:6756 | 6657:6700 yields -0.177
